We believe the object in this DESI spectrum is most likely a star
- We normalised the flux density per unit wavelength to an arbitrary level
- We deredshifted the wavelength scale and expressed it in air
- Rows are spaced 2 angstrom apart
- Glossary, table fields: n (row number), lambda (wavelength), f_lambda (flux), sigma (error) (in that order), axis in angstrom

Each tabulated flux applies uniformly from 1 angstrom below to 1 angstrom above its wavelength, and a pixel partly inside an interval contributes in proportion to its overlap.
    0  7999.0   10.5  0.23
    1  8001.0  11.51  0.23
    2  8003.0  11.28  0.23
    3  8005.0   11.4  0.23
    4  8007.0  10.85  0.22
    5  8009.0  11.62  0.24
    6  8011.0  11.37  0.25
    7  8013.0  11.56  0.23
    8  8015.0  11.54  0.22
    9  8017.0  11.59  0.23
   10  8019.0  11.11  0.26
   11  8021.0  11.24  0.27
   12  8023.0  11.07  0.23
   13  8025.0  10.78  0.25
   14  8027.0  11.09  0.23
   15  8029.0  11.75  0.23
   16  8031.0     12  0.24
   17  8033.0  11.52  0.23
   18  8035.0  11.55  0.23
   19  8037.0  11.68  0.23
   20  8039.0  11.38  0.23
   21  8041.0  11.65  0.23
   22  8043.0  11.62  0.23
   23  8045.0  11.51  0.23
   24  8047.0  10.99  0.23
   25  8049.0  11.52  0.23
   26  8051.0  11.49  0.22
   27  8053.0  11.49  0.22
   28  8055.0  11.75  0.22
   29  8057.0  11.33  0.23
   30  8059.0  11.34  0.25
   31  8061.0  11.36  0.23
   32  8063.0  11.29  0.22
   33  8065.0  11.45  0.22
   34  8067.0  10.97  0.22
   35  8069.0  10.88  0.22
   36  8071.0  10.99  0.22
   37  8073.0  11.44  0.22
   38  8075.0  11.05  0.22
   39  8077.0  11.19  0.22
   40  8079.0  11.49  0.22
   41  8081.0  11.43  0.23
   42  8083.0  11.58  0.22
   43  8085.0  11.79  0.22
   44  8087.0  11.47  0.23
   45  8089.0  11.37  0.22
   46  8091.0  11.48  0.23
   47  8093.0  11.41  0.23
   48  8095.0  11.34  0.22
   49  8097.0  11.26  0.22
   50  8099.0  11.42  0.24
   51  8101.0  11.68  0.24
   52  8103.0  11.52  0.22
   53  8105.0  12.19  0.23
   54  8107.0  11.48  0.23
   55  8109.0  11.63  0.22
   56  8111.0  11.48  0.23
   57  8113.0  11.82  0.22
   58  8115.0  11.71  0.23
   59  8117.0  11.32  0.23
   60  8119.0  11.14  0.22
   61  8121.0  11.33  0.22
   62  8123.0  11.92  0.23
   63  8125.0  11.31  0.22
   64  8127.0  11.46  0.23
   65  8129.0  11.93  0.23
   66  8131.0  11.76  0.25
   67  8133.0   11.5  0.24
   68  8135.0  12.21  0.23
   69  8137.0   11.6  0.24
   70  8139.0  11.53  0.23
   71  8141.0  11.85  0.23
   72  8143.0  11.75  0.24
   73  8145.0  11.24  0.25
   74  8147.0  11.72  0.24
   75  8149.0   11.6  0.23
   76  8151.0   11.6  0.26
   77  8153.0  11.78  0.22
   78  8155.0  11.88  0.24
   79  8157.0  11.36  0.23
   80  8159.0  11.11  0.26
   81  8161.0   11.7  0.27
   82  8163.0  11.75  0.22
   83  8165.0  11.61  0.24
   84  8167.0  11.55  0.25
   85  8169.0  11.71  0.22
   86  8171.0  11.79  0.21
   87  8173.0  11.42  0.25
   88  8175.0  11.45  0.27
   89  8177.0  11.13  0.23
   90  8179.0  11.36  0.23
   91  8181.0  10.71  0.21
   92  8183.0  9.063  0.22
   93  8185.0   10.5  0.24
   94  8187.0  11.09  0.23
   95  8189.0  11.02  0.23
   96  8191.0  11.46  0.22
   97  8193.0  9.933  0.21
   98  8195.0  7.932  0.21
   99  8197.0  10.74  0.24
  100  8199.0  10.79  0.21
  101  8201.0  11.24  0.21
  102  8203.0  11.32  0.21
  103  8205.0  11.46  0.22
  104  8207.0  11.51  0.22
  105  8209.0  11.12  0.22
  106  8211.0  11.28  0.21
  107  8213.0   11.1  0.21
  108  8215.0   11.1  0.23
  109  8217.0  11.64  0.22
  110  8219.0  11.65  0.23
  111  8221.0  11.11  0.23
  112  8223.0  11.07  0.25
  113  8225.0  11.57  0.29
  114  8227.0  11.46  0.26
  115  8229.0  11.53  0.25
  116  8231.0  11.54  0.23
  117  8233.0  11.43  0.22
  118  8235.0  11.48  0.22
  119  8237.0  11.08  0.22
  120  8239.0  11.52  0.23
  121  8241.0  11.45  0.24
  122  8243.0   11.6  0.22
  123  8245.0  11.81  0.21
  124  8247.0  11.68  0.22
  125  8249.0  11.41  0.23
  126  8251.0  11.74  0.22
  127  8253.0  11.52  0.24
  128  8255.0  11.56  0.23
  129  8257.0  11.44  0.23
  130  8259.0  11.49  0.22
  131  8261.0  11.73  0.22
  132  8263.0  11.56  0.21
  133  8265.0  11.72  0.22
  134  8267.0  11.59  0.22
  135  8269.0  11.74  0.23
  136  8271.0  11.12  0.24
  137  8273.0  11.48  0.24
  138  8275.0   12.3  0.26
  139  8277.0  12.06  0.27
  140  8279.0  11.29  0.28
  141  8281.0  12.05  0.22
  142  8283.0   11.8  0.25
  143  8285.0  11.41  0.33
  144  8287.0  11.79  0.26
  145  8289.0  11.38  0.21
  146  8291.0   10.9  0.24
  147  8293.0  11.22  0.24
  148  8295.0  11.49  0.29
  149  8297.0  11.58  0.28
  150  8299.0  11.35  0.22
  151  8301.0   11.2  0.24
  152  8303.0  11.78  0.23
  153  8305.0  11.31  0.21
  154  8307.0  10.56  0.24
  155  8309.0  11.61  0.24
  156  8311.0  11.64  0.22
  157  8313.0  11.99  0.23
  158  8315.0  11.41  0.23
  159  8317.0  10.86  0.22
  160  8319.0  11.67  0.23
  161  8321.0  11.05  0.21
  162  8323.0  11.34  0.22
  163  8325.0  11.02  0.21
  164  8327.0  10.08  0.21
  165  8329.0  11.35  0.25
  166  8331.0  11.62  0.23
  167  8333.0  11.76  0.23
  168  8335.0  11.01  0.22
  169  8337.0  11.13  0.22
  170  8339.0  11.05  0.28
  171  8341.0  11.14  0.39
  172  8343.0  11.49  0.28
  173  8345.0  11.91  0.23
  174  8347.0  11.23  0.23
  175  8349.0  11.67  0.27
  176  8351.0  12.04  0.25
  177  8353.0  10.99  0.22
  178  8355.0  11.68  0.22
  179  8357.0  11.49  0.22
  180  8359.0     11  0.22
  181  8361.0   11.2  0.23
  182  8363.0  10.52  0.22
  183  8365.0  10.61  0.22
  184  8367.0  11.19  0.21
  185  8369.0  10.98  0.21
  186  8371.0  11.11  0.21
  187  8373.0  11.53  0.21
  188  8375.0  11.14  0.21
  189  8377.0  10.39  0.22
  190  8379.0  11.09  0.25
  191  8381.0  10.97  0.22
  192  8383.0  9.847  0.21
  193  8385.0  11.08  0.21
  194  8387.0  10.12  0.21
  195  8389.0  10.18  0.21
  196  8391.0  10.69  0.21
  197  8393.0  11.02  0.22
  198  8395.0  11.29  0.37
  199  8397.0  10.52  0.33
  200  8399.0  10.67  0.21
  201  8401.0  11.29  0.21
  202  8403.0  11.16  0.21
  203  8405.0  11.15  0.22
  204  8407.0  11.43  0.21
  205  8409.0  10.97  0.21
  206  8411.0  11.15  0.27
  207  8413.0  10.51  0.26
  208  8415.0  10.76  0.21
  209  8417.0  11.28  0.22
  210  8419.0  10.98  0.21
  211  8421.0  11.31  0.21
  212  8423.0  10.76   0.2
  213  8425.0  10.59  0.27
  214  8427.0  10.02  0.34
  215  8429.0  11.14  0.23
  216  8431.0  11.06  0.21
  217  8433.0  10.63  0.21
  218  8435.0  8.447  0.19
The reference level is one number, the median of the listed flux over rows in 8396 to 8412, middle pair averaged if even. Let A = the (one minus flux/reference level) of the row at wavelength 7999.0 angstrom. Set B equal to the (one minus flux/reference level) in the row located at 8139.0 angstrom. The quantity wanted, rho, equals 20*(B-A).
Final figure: -1.8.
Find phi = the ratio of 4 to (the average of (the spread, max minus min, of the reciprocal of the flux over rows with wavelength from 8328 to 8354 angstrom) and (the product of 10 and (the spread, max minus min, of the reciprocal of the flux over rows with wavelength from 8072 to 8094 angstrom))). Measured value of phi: 124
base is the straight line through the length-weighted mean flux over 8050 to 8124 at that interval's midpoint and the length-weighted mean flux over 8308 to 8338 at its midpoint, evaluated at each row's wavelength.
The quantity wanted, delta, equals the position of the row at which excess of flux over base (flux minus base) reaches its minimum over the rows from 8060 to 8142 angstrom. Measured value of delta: 8069.0 angstrom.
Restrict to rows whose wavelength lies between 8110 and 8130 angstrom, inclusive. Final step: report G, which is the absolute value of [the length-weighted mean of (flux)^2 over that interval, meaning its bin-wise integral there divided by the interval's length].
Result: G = 133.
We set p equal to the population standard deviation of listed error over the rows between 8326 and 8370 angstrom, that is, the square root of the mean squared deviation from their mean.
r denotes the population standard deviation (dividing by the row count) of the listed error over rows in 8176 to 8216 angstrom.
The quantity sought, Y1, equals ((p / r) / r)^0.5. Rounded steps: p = 0.039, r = 0.010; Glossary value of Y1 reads 19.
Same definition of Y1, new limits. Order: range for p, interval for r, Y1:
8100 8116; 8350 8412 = 2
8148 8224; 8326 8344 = 2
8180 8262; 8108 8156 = 12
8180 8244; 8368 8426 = 3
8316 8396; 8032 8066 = 28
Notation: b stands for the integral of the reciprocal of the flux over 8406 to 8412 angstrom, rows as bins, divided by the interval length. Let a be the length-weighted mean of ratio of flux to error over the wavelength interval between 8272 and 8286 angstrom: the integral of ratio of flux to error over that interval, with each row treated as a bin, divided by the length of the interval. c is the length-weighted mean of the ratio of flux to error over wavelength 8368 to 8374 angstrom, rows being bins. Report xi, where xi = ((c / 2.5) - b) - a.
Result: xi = -24.0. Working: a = 45.2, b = 0.0894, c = 53.4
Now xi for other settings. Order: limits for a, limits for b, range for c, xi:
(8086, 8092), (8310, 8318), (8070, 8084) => -30.1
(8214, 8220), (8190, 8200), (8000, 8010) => -31.0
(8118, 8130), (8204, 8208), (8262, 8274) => -30.9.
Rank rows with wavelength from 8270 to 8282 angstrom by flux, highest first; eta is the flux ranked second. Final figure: 12.06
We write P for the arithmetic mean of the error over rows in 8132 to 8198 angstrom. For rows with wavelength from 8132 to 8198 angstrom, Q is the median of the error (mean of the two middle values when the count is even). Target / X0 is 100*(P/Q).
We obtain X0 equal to 102.0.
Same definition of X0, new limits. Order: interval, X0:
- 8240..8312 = 103.5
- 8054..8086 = 101.7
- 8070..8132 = 102.8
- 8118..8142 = 100.4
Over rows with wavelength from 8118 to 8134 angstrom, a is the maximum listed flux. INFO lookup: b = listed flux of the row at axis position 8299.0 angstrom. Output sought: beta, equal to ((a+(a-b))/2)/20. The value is 0.313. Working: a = 11.93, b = 11.35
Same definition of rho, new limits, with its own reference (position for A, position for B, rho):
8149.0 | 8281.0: -0.8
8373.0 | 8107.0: 0.1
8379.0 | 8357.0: -0.7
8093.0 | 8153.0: -0.7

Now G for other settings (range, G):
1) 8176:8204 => 113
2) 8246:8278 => 135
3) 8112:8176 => 135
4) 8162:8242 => 125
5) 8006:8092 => 130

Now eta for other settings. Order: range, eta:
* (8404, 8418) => 11.28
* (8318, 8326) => 11.34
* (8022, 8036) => 11.75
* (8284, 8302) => 11.58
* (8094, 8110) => 11.68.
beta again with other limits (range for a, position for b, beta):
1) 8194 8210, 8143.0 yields 0.282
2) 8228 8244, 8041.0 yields 0.289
